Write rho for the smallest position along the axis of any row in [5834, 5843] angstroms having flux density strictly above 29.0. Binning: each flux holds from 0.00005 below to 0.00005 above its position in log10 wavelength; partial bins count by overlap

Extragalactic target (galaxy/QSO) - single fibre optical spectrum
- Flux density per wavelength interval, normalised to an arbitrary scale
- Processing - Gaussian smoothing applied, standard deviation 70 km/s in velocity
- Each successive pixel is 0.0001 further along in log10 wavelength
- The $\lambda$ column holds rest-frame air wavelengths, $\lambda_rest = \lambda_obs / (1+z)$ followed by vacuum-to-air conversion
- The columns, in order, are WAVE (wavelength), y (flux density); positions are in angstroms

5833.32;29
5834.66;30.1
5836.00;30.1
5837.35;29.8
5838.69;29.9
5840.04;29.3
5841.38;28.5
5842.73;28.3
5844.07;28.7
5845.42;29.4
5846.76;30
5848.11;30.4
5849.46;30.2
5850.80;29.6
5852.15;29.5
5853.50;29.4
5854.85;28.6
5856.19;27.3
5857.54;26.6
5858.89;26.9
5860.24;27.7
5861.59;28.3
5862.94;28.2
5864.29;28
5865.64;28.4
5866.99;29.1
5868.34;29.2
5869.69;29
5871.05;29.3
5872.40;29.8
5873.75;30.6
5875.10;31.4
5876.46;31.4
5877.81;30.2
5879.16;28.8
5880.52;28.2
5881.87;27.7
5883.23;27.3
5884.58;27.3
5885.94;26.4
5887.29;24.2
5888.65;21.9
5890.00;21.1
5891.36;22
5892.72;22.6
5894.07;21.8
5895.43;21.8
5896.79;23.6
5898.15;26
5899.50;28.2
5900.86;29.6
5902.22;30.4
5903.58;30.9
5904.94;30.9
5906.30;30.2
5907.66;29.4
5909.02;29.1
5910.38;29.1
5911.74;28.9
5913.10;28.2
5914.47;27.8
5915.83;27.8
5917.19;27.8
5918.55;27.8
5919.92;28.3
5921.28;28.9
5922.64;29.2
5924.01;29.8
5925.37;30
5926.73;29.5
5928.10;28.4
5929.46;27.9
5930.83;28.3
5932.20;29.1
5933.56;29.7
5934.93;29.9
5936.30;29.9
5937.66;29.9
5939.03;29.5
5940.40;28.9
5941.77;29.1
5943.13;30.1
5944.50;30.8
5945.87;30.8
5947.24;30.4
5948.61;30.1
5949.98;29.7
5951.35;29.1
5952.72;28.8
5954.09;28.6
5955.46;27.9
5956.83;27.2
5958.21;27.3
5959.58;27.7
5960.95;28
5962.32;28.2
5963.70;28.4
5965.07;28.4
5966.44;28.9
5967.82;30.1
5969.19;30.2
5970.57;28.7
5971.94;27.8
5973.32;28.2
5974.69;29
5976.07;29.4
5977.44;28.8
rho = 5834.66 angstroms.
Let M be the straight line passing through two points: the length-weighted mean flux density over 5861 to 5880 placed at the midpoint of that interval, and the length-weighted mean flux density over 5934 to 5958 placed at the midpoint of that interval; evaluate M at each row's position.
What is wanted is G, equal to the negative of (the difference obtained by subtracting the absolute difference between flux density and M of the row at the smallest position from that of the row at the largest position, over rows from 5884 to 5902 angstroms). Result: 1.9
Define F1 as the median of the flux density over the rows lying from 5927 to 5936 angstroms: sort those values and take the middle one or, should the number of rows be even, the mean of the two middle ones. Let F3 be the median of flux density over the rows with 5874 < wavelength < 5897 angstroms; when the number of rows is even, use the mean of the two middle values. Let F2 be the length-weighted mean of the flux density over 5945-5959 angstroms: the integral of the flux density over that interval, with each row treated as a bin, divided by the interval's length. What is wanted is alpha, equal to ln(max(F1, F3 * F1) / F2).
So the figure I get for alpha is 3.26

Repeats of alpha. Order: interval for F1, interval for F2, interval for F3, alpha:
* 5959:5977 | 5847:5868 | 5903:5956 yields 3.36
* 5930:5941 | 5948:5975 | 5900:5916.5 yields 3.41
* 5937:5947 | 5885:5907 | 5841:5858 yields 3.53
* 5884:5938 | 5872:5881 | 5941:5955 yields 3.34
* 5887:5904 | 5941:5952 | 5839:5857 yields 3.14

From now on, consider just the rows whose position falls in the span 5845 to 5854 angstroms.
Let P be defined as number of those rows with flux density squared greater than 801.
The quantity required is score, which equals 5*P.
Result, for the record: 35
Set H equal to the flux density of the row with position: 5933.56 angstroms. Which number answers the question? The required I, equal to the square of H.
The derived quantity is 882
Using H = 29.7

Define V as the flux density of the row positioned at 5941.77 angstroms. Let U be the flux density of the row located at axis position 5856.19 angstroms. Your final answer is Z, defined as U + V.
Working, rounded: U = 27.3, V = 29.1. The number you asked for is 56.4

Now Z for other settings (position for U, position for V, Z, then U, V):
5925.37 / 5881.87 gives 57.7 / 30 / 27.7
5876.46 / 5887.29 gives 55.6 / 31.4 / 24.2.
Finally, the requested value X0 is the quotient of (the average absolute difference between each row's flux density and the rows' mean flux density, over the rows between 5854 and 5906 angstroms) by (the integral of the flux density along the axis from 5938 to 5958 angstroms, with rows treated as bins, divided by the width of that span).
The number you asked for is 0.079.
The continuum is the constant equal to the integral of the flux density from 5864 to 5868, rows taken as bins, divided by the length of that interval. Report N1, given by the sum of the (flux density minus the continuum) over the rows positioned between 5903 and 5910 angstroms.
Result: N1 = 7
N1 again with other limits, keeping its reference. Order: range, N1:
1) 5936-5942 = 4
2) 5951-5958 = -2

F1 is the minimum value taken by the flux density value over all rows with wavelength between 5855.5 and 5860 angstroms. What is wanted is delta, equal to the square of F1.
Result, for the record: 708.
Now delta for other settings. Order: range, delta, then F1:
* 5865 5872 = 807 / 28.4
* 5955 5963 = 740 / 27.2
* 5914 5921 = 773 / 27.8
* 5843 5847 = 824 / 28.7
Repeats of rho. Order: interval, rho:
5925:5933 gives 5925.37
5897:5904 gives 5900.86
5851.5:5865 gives 5852.15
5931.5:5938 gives 5932.20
